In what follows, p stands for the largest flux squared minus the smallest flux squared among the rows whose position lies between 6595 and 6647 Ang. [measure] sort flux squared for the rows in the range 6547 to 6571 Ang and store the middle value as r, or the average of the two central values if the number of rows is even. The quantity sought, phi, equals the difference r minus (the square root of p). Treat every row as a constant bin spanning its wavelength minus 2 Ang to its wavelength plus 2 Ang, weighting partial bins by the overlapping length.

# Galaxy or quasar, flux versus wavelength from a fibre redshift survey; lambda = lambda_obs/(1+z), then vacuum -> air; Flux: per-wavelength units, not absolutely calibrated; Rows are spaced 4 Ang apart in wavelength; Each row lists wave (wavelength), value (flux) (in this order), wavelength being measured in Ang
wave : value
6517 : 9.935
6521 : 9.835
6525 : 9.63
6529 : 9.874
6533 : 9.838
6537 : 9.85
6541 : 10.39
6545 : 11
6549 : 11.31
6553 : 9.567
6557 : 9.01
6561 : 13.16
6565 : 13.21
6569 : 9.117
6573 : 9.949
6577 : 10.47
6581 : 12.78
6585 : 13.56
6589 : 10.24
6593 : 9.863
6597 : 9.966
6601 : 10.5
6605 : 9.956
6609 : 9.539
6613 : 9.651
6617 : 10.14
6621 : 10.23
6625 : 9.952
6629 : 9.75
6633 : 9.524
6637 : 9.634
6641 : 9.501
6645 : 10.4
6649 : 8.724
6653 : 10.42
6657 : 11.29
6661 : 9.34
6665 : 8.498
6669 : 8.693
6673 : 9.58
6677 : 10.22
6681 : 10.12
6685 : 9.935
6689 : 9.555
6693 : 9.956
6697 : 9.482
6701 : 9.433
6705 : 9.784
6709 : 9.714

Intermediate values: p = 20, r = 109.7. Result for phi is 105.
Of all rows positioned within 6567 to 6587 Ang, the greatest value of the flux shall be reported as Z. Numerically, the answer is 13.56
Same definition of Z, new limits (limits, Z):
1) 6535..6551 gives 11.31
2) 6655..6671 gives 11.29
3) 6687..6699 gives 9.956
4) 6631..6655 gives 10.42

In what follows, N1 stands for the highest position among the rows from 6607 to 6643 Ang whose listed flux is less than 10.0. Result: 6641 Ang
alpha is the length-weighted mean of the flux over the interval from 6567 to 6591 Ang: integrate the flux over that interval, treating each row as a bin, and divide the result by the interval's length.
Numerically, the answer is 11.0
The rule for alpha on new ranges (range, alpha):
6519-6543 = 9.9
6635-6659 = 10.0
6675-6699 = 9.9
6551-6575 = 10.7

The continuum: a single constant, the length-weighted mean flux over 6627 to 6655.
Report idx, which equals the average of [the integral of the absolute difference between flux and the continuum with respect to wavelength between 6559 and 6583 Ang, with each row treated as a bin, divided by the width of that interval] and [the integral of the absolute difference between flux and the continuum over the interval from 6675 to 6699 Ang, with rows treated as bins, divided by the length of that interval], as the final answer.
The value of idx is 1.12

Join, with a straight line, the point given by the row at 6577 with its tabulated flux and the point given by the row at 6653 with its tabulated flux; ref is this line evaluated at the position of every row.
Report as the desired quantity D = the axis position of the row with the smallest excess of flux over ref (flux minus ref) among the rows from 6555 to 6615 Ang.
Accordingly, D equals 6557 Ang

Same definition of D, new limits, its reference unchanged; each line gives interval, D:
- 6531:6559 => 6557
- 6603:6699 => 6665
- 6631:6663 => 6649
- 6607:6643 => 6641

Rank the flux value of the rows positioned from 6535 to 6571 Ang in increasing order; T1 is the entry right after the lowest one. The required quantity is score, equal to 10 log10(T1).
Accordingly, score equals 9.60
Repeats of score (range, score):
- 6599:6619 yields 9.85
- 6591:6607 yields 9.98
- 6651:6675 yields 9.39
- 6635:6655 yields 9.78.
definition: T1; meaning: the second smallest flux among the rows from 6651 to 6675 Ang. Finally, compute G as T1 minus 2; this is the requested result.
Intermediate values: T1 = 8.693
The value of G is 6.7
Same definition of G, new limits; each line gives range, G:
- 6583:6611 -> 7.9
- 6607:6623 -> 7.7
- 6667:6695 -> 7.6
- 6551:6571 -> 7.1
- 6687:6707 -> 7.5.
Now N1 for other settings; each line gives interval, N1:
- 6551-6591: 6573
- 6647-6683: 6673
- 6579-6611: 6609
